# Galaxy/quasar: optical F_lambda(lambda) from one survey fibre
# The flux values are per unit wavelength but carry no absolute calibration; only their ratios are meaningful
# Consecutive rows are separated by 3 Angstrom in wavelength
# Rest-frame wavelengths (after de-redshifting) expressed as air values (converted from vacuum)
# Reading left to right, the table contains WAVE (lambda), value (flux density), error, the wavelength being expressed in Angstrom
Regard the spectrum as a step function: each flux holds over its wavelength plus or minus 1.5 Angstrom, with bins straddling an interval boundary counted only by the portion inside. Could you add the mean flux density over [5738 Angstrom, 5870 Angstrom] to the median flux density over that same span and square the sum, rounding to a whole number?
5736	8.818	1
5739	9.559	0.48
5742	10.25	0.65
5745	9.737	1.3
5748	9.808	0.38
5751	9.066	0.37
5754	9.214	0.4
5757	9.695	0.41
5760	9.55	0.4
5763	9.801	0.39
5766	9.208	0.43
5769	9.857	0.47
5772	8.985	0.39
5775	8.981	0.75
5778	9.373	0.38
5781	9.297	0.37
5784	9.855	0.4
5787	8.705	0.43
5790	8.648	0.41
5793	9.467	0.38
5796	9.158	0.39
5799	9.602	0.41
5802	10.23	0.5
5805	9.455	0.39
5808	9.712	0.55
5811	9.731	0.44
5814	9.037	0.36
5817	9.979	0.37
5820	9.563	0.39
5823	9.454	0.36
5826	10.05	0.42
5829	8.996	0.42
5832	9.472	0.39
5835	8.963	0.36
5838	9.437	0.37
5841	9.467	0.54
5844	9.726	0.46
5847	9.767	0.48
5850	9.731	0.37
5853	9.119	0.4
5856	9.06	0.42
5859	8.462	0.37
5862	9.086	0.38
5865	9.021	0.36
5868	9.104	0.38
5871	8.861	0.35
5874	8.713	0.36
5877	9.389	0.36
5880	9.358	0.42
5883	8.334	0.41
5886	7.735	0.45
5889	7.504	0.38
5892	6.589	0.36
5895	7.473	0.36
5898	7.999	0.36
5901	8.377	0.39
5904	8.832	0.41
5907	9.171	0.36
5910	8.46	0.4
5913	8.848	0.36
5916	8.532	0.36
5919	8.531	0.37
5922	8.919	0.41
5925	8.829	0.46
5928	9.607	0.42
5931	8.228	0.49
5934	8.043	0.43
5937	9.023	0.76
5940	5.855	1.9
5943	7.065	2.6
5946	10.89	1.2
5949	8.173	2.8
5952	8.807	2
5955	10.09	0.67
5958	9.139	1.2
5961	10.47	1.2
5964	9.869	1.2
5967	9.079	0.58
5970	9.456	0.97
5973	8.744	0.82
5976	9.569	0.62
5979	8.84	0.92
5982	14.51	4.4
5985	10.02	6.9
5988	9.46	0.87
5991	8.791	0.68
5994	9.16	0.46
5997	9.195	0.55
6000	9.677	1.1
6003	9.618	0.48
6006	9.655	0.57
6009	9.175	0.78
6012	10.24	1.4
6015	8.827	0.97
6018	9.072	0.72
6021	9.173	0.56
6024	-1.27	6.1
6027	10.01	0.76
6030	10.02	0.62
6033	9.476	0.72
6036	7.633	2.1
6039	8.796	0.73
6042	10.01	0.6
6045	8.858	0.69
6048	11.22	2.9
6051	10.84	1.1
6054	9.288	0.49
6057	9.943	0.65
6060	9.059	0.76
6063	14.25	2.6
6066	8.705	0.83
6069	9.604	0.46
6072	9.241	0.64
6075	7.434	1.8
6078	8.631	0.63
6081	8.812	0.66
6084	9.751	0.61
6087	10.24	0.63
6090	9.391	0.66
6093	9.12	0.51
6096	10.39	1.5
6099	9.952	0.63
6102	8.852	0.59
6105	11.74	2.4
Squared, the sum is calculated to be 356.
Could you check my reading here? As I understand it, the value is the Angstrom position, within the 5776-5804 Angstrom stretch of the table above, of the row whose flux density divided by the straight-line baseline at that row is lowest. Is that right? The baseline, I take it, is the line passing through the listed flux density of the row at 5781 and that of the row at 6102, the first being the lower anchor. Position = 5790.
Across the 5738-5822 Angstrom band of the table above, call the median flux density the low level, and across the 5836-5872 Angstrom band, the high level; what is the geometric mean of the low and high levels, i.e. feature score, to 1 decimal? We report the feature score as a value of 9.3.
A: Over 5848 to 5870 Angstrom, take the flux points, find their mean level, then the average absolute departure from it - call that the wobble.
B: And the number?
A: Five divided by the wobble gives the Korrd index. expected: 25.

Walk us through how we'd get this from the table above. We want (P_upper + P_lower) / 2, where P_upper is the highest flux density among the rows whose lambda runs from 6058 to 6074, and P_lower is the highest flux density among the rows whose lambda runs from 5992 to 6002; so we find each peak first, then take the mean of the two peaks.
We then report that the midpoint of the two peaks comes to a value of 12.0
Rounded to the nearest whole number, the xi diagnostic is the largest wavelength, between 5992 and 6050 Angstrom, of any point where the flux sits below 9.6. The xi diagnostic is 6045 Angstrom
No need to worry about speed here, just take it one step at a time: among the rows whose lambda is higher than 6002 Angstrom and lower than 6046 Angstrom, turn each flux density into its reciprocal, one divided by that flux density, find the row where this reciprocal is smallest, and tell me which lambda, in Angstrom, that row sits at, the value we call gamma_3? 6024 Angstrom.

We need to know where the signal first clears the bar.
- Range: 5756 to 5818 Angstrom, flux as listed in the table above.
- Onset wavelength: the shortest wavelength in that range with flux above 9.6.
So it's 5757 Angstrom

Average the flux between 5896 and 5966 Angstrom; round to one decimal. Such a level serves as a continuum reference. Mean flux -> 8.8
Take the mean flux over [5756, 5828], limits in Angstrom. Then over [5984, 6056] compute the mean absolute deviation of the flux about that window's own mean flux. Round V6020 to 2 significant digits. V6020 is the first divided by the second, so 9.0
